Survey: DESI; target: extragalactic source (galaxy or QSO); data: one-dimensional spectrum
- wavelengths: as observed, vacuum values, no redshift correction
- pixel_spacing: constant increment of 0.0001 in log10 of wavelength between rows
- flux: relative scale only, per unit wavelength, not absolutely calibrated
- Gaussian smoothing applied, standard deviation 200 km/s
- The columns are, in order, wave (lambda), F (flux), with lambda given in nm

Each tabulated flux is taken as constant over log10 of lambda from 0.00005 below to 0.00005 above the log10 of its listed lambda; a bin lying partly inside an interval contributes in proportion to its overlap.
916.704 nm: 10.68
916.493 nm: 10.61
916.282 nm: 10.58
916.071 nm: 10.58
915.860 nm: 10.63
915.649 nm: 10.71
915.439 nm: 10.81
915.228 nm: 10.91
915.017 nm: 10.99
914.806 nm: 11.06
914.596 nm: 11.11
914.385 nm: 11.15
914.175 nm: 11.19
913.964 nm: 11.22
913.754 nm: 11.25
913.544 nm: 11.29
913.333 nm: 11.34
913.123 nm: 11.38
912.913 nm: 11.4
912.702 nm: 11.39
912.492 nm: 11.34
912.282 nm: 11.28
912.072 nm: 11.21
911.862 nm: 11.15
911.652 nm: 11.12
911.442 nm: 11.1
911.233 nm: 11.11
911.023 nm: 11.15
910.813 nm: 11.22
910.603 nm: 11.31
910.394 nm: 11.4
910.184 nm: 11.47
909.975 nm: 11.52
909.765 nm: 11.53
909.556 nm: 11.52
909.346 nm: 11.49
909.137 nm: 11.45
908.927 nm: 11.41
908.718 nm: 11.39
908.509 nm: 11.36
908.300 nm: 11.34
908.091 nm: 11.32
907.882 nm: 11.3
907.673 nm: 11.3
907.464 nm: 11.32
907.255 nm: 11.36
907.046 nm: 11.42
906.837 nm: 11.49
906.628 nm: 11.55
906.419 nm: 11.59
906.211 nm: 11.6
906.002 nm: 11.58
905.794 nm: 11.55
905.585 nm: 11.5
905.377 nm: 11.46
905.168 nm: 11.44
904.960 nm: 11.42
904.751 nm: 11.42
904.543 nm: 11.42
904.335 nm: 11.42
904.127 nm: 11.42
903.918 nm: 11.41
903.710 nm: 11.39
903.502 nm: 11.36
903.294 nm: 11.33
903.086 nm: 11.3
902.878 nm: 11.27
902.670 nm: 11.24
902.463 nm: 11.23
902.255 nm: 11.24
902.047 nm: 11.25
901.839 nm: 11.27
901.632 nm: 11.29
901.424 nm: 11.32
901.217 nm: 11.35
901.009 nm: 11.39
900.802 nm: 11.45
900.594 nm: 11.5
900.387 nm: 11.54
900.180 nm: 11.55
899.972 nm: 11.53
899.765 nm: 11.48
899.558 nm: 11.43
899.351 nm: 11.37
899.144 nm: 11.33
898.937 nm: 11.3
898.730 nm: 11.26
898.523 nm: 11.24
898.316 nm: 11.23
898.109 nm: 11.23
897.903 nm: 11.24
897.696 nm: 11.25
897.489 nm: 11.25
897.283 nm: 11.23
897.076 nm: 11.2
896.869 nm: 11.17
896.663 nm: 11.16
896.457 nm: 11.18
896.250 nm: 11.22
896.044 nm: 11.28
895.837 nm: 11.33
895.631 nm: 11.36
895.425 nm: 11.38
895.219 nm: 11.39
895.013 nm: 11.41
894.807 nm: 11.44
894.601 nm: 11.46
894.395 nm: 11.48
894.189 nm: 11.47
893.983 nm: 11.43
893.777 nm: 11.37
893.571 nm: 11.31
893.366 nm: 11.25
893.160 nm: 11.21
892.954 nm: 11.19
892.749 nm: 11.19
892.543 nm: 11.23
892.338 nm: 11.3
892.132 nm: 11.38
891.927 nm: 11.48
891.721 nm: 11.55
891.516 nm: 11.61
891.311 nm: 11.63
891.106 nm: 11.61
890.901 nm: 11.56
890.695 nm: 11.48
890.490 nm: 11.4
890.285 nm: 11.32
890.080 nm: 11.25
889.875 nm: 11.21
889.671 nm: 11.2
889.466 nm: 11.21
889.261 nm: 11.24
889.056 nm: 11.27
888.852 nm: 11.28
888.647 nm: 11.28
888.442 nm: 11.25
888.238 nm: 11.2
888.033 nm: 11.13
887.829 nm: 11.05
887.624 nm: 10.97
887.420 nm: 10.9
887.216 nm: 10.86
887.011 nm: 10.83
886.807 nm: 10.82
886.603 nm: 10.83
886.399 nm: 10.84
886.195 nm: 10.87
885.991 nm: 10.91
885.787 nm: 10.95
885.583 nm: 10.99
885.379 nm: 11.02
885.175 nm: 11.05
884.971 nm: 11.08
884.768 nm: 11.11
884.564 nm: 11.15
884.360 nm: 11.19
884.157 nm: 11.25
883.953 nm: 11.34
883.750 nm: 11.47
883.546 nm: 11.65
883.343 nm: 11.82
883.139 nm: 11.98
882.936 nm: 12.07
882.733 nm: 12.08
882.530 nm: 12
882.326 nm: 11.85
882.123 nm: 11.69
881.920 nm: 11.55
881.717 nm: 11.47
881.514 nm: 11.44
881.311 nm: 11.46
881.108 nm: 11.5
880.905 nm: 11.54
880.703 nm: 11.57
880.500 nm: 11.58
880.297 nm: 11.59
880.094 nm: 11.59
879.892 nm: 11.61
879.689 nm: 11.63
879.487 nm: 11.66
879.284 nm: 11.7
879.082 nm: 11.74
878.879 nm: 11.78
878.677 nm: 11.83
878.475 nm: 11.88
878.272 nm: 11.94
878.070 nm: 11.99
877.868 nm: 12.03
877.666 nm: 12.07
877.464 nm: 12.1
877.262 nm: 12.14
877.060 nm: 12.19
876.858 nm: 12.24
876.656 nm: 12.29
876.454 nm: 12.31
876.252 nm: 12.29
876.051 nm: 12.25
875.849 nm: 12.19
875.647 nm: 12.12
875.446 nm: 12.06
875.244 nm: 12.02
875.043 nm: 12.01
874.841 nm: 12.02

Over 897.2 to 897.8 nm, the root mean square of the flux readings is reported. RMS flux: 11.2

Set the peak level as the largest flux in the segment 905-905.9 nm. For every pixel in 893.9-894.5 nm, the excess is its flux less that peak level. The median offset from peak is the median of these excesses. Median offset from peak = -0.1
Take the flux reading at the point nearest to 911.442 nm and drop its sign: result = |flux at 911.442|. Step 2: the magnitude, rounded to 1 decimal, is 11.1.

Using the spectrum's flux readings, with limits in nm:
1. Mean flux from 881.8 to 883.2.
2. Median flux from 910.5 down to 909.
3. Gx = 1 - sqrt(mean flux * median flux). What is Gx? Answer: -10.7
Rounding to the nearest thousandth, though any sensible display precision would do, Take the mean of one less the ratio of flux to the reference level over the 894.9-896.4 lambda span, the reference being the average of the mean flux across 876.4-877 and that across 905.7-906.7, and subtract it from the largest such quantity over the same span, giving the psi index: 0.010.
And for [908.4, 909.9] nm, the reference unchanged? 0.008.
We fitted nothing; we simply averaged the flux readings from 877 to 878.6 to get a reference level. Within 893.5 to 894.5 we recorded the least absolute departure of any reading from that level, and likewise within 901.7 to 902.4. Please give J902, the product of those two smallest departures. 0.43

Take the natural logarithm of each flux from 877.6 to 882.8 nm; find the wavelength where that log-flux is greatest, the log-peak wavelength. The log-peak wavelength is 882.733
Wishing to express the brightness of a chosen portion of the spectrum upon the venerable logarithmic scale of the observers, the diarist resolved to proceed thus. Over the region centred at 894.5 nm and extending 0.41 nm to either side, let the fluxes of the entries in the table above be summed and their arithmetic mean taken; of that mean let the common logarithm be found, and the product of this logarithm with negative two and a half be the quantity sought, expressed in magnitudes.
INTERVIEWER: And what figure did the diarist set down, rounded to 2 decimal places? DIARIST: -2.65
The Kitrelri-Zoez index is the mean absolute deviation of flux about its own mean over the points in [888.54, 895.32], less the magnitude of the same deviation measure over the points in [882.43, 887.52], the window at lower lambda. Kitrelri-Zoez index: -0.24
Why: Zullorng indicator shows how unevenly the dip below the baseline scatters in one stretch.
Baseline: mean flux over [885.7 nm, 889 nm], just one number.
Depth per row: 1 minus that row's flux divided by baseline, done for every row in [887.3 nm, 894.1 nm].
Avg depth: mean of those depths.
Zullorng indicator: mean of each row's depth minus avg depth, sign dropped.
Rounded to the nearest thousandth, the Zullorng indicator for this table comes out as 0.012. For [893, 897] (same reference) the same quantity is 0.008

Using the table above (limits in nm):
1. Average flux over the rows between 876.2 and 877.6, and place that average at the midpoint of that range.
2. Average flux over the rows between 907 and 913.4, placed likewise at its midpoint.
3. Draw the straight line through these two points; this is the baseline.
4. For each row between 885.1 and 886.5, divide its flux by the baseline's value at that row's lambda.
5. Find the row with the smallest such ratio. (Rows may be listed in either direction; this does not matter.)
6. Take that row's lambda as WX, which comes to 886.399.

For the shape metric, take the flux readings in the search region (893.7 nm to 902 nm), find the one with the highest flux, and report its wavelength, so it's 900.180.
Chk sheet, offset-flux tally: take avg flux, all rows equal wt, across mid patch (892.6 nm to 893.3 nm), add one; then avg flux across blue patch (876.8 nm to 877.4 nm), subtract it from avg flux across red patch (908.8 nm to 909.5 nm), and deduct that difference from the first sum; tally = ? 12.9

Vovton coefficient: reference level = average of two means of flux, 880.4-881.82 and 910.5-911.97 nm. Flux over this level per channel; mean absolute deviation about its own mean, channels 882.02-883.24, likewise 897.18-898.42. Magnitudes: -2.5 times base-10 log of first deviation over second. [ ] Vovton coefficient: -2.9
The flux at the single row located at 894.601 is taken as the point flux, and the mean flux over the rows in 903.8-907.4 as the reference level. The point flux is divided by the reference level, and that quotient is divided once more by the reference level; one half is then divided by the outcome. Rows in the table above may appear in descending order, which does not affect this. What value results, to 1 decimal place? 5.7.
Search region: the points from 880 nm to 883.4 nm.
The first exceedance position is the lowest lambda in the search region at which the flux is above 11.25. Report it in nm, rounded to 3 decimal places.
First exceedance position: 880.094 nm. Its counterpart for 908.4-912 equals 908.509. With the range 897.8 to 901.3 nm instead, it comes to 898.730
